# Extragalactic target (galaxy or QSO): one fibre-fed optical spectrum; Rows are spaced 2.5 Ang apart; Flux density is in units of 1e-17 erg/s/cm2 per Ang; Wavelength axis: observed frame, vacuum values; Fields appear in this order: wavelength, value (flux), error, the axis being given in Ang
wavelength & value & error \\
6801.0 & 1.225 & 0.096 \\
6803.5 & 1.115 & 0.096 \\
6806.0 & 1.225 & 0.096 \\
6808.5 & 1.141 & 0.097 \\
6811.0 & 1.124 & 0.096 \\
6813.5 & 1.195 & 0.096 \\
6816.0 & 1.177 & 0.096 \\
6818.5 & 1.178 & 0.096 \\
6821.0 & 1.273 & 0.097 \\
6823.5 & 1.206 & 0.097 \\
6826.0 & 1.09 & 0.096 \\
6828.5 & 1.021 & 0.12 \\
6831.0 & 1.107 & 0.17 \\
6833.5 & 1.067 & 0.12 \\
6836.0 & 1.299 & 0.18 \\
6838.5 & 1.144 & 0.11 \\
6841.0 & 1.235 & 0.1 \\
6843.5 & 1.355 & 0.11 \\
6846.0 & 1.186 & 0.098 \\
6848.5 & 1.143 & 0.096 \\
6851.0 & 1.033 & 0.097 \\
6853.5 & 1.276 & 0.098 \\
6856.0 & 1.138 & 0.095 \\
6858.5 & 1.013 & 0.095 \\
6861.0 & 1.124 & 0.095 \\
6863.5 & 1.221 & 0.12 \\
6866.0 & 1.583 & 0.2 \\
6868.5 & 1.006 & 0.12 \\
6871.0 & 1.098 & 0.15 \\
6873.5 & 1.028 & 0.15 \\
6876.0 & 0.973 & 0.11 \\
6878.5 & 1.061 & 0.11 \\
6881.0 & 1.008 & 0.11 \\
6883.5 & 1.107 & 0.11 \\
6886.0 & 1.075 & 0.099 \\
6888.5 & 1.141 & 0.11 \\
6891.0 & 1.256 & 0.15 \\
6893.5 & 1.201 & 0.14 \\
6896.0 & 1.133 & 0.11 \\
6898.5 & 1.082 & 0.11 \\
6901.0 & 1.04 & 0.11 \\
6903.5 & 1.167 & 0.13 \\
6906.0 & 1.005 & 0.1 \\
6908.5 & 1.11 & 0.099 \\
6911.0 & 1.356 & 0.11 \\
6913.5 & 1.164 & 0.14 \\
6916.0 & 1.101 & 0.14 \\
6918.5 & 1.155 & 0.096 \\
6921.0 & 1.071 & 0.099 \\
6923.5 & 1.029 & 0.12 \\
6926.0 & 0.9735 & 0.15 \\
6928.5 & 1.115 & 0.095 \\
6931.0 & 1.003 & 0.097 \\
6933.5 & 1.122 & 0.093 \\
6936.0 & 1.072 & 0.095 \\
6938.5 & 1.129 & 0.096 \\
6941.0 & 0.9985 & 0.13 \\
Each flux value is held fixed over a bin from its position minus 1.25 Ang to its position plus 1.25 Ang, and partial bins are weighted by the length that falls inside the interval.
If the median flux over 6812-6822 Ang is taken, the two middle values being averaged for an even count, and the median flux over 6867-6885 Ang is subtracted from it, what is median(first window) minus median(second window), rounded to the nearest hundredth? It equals 0.16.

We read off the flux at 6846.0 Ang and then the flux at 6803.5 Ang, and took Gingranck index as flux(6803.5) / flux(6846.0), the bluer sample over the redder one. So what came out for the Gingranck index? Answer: 0.940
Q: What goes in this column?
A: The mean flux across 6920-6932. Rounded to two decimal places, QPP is 1.04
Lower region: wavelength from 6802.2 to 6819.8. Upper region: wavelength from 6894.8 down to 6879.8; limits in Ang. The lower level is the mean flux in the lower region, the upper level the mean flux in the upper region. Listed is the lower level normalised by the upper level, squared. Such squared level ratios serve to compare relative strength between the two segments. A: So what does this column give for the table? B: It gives 1.06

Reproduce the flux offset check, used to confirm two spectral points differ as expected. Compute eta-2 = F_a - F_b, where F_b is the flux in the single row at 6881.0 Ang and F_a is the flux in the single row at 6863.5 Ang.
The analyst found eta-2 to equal 0.2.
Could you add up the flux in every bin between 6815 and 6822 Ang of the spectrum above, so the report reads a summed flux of 3.63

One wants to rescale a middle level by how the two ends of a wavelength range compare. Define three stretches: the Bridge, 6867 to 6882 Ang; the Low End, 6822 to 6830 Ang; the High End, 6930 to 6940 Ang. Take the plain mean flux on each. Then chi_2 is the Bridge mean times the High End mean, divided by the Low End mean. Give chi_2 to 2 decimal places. 1.01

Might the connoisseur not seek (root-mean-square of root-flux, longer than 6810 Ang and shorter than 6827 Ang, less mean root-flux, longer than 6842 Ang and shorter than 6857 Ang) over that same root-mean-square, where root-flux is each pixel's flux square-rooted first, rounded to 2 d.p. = 0.00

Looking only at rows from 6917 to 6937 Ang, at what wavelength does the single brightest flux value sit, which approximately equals 6918.5 Ang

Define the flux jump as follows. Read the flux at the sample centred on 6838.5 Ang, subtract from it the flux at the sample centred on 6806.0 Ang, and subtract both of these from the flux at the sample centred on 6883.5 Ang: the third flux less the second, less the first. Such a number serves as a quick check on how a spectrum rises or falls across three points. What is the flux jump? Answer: -1.26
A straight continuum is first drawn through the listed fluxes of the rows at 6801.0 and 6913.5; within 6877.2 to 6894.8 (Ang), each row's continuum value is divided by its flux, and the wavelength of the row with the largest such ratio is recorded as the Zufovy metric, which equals 6881.0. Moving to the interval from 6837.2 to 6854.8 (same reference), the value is 6851.0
